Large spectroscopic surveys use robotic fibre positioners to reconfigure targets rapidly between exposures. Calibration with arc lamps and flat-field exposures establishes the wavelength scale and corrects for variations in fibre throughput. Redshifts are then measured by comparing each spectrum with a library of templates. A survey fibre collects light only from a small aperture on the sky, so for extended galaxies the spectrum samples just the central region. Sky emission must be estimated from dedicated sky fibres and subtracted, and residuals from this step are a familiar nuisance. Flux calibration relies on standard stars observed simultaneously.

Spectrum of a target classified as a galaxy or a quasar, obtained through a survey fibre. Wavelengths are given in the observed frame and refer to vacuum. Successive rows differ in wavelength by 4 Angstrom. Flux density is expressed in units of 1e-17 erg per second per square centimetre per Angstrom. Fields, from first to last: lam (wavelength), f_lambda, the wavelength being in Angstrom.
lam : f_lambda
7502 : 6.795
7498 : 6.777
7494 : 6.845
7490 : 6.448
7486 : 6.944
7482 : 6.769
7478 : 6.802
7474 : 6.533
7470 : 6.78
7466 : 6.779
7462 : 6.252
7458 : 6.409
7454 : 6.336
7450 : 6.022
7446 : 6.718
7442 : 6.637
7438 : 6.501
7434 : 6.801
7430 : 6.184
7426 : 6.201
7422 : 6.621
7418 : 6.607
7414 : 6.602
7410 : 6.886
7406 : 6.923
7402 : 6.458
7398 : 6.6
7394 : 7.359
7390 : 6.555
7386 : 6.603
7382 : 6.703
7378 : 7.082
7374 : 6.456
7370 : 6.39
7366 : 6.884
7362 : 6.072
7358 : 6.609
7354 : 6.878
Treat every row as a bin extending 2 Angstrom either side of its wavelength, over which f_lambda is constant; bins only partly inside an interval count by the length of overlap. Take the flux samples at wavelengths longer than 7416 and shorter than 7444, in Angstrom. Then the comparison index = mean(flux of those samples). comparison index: 6.51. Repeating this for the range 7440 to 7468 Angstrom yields 6.45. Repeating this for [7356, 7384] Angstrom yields 6.60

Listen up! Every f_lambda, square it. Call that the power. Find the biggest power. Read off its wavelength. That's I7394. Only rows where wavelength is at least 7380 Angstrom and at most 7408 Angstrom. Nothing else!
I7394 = 7394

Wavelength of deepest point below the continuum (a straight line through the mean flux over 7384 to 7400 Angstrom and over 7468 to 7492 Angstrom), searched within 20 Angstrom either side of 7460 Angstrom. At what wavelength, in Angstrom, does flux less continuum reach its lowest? 7450 Angstrom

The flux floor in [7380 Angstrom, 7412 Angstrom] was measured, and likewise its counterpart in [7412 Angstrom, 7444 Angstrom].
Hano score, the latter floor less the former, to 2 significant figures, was -0.27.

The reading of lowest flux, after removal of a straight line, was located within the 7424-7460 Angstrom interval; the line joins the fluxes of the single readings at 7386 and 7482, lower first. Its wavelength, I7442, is 7450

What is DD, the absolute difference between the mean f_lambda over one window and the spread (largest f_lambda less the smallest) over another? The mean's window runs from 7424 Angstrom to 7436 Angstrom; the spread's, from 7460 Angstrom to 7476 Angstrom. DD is 5.87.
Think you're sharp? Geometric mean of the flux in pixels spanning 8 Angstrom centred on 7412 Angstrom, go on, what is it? 6.74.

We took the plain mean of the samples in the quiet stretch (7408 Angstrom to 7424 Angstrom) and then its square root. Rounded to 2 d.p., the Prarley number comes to 2.58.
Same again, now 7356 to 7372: 2.55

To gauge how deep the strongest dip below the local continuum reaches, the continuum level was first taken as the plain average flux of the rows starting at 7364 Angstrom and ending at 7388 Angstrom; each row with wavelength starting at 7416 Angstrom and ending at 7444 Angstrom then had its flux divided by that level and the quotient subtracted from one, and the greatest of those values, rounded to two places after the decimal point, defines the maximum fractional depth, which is 0.08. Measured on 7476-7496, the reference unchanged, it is 0.04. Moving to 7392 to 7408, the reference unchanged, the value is 0.03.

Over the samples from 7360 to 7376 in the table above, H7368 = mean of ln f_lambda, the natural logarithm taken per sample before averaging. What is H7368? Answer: 1.86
